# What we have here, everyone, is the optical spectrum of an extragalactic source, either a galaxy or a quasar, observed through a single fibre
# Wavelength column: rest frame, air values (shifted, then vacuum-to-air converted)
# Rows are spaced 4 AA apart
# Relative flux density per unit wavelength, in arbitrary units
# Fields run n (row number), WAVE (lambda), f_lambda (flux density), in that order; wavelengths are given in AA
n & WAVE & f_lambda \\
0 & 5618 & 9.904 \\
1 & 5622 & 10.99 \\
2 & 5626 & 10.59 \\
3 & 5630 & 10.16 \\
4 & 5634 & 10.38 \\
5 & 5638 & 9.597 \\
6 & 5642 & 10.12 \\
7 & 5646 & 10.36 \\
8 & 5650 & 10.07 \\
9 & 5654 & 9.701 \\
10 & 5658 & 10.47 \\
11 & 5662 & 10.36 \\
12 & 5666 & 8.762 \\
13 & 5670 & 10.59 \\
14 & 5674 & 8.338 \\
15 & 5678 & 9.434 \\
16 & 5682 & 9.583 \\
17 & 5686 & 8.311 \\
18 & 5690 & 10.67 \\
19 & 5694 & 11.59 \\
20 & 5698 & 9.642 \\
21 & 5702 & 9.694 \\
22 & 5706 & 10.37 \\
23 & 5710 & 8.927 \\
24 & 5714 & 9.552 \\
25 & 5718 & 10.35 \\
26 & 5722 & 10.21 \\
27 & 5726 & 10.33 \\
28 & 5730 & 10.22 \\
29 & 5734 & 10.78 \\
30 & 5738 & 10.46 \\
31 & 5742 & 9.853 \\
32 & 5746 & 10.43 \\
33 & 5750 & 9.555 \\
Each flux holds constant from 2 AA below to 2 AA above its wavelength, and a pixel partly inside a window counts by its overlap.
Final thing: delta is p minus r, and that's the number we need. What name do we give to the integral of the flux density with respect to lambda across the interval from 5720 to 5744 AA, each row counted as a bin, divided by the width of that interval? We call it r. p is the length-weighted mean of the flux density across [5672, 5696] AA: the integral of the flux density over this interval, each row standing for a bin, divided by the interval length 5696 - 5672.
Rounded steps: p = 9.7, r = 10.3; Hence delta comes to -0.7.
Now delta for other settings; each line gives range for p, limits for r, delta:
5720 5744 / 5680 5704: 0.4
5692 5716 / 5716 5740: -0.4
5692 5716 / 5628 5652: -0.2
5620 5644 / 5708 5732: 0.4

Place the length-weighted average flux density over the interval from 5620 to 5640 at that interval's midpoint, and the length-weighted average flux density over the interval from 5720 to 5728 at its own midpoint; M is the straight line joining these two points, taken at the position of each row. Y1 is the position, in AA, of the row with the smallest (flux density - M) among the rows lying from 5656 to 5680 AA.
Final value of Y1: 5674 AA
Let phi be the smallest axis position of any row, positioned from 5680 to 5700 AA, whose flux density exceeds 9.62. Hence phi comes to 5690 AA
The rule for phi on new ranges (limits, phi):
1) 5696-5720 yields 5698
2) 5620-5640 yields 5622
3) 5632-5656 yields 5634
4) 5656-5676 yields 5658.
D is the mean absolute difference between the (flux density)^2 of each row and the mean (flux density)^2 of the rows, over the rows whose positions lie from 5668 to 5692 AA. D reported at 15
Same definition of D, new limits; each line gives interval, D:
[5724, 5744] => 5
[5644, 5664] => 5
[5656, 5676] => 18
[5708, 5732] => 9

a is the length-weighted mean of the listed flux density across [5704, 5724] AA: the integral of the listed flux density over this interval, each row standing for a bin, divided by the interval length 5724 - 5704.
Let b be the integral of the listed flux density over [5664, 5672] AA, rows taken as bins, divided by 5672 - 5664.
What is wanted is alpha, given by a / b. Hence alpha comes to 1.02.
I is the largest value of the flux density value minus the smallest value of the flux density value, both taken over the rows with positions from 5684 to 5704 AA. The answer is 3.3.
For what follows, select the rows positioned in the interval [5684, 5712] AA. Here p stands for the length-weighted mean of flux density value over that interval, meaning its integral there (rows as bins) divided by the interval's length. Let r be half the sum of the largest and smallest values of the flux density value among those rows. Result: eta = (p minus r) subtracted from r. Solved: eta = 10.0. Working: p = 9.89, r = 10.0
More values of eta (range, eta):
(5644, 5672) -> 9.3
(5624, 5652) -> 10.0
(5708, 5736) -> 9.7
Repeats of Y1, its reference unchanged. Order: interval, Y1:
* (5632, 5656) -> 5638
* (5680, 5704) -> 5686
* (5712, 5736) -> 5714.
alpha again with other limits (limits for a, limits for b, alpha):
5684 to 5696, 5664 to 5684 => 1.09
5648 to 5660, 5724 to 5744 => 0.98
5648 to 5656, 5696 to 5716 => 1.03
